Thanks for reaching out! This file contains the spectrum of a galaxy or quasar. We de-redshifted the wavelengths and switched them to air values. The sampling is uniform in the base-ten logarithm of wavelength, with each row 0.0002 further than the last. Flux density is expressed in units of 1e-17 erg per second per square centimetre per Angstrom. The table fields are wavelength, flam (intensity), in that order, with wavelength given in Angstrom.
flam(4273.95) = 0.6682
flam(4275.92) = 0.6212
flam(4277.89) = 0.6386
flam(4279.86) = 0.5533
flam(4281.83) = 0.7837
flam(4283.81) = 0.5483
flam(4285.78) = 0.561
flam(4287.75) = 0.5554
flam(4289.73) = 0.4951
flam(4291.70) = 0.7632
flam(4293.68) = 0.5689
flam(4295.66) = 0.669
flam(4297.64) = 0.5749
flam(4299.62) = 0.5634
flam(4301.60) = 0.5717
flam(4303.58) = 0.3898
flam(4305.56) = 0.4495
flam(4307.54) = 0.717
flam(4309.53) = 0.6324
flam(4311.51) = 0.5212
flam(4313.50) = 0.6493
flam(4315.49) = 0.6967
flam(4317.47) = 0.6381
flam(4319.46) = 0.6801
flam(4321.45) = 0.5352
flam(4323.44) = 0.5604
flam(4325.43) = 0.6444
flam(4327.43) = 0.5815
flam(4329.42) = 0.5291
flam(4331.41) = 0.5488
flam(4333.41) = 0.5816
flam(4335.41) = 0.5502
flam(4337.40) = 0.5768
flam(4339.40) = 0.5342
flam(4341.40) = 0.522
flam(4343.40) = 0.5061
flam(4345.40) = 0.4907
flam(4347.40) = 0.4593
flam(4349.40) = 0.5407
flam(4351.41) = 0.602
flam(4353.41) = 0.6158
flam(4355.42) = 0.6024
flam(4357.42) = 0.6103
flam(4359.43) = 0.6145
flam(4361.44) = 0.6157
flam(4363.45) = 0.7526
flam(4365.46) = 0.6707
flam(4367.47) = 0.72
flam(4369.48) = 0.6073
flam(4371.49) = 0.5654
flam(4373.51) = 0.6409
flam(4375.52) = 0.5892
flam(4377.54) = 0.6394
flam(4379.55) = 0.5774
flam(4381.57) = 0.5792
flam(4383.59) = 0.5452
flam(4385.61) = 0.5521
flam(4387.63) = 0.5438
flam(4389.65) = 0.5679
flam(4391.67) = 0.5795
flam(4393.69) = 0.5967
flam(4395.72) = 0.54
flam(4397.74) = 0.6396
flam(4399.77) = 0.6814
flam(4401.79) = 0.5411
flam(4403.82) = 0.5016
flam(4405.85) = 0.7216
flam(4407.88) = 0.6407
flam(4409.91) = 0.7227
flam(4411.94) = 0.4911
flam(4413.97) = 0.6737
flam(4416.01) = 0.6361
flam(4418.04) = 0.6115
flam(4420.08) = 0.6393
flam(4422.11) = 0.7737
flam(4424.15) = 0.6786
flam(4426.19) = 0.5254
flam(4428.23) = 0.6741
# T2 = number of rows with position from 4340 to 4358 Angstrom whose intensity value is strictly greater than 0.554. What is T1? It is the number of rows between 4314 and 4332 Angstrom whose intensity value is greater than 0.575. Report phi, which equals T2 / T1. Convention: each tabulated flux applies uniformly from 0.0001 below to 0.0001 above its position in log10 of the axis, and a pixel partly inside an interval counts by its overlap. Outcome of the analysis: 0.80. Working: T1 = 5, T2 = 4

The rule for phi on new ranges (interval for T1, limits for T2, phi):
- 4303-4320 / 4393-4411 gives 1.00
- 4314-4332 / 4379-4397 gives 1.00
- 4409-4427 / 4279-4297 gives 0.86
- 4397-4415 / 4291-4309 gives 1.17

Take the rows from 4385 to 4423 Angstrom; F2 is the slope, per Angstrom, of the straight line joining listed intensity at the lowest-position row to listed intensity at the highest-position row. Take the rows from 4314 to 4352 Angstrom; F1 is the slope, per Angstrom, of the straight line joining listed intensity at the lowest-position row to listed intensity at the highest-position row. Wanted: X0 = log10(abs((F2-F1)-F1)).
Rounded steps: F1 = -0.0026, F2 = 0.0061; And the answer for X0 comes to -1.95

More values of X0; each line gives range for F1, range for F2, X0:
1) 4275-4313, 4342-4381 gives -2.12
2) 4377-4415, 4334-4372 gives -2.84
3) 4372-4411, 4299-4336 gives -2.31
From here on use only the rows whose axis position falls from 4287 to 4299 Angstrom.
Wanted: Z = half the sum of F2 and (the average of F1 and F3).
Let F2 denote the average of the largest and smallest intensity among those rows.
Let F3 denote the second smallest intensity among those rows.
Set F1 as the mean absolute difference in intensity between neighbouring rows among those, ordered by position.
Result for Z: 0.49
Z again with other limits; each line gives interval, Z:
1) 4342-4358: 0.40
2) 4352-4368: 0.50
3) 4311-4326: 0.46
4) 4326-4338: 0.42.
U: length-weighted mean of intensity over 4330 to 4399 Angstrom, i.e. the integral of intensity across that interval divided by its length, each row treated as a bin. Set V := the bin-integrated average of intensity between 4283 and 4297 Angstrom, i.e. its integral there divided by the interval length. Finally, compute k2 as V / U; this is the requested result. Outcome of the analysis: 1.02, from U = 0.58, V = 0.595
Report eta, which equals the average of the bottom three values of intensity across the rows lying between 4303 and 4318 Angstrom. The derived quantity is 0.45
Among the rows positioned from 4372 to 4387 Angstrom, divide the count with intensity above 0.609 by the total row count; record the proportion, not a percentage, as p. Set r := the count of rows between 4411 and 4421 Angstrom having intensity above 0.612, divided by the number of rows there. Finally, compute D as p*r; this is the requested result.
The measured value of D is 0.17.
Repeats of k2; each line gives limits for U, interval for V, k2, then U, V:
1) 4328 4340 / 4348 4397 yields 1.08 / 0.56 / 0.602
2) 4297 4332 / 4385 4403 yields 1.00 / 0.58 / 0.582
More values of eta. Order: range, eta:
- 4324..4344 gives 0.52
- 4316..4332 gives 0.54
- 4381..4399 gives 0.54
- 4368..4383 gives 0.57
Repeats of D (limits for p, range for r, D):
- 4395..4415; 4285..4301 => 0.15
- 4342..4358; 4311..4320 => 0.20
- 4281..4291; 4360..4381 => 0.12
